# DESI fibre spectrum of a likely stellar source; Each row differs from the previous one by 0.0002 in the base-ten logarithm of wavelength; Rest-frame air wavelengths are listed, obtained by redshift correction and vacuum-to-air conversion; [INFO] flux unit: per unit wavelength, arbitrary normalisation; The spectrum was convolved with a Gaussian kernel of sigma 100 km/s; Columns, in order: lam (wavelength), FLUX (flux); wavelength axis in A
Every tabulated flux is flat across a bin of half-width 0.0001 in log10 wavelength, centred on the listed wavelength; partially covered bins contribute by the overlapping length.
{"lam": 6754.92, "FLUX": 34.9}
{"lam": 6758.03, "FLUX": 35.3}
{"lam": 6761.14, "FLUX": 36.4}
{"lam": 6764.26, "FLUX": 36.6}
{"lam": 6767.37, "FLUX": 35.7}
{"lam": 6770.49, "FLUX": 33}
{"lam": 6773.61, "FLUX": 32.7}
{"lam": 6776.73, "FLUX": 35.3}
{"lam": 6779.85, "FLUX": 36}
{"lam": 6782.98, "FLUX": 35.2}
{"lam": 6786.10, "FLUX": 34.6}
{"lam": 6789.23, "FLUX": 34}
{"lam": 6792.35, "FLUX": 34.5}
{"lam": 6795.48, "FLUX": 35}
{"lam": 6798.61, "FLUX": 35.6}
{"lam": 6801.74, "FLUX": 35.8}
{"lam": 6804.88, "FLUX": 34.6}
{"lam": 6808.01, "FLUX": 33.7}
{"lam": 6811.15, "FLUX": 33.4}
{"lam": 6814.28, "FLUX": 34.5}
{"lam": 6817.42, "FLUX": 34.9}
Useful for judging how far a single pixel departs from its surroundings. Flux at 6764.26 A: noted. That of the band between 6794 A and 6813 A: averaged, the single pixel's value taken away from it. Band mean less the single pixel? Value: -1.92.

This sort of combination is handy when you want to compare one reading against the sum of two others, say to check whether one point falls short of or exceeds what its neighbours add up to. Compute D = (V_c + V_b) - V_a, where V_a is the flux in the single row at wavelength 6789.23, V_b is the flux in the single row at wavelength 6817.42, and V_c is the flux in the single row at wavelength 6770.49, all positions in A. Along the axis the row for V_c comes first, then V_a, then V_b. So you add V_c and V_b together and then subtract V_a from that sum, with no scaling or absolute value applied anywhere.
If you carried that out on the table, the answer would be 33.9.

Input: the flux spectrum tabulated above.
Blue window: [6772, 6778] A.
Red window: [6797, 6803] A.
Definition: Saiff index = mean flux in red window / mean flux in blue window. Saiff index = 1.05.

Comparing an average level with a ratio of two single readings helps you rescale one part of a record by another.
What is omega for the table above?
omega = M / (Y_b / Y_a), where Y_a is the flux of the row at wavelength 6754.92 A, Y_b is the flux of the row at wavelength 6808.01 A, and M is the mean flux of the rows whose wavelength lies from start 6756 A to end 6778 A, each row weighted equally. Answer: 36.2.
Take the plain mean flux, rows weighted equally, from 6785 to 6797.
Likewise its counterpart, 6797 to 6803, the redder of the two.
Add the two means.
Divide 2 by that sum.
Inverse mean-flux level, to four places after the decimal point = 0.0285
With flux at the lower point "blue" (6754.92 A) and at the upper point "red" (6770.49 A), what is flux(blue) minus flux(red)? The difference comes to 1.9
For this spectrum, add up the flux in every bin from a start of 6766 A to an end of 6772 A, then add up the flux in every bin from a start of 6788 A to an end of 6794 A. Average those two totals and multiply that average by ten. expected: 686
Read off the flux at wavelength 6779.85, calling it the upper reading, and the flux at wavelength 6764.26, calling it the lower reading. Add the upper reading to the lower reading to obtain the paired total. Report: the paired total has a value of 72.6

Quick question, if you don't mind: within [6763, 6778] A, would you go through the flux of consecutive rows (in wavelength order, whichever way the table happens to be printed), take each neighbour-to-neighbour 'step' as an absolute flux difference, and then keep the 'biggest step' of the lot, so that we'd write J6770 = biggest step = 2.70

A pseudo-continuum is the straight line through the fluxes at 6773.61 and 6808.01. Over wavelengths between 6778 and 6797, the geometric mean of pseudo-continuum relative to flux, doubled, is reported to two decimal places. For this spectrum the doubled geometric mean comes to 1.90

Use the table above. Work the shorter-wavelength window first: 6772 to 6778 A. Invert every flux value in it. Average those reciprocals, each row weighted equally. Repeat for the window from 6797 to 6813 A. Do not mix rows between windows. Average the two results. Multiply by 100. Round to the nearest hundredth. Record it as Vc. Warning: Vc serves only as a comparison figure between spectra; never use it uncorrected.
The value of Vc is 2.92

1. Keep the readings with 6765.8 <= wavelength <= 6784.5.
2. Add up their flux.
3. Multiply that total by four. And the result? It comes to 832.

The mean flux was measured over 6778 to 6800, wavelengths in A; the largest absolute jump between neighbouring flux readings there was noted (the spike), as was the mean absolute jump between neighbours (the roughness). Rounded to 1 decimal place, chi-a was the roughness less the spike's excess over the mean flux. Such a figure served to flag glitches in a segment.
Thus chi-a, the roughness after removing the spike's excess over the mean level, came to 34.8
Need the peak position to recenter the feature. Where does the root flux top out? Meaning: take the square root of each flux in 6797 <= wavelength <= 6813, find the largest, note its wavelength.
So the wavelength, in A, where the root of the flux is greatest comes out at 6801.74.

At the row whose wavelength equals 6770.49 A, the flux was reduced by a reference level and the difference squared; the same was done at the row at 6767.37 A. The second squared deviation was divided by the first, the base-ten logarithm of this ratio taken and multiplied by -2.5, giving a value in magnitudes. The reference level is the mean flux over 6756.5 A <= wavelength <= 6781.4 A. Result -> 2.8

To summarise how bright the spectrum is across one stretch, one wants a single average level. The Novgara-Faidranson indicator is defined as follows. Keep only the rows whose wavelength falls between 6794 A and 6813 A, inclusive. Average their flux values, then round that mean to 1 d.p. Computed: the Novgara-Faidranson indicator 34.7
